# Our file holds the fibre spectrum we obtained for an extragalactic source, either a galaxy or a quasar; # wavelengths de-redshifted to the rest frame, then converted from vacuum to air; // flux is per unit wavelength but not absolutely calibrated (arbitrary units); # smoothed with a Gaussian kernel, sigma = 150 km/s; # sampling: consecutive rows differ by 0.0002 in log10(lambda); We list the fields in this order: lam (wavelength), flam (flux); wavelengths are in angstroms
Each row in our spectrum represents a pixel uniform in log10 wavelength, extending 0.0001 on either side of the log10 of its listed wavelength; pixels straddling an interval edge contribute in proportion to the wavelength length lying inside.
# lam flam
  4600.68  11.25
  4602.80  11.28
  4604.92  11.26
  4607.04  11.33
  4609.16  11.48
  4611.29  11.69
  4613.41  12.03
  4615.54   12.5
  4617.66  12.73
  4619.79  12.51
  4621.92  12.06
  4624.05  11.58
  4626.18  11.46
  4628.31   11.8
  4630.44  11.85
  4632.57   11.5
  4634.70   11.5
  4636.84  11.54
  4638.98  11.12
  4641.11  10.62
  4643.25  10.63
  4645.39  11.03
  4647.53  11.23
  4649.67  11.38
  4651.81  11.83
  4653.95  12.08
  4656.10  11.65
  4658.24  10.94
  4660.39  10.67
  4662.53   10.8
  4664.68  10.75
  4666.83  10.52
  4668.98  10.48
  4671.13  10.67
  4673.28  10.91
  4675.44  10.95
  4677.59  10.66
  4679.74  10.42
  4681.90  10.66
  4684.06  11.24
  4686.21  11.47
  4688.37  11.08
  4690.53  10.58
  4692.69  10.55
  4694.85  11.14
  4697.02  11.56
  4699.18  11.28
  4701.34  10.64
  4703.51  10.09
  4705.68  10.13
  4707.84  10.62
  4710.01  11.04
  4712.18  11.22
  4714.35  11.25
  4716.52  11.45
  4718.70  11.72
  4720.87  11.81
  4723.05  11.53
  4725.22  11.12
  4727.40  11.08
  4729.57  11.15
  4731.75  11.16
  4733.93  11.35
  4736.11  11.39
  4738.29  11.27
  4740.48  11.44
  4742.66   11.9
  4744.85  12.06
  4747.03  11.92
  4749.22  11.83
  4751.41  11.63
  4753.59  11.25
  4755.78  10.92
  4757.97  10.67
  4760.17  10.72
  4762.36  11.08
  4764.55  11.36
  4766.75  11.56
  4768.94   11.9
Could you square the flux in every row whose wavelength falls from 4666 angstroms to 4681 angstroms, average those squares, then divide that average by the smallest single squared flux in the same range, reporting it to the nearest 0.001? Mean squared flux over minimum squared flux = 1.047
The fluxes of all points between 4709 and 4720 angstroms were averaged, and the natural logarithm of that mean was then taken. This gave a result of 2.43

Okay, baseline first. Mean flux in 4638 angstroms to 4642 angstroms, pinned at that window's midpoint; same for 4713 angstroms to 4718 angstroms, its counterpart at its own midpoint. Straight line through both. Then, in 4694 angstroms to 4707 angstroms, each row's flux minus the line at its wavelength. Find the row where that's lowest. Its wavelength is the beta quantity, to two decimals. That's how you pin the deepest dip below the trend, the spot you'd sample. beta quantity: 4703.51 angstroms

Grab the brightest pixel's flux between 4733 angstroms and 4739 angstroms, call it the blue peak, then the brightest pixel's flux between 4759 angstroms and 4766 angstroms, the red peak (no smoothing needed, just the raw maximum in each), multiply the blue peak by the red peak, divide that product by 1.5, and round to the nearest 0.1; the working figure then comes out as 86.3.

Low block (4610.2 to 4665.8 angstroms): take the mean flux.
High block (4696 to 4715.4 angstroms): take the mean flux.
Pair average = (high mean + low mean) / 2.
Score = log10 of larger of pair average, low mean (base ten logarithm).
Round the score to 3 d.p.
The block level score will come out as 1.061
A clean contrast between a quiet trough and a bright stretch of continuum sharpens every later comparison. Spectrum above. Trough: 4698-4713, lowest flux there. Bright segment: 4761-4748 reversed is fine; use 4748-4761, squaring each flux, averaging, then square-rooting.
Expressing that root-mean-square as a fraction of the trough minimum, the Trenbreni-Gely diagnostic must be 1.11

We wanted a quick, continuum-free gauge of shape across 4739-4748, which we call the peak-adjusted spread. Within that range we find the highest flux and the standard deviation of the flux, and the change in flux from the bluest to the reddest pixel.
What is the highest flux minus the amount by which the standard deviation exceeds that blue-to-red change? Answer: 12.3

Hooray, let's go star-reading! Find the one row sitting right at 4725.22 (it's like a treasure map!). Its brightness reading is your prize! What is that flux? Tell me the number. 11.12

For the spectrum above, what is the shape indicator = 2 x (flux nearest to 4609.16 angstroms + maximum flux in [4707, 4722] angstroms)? 47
